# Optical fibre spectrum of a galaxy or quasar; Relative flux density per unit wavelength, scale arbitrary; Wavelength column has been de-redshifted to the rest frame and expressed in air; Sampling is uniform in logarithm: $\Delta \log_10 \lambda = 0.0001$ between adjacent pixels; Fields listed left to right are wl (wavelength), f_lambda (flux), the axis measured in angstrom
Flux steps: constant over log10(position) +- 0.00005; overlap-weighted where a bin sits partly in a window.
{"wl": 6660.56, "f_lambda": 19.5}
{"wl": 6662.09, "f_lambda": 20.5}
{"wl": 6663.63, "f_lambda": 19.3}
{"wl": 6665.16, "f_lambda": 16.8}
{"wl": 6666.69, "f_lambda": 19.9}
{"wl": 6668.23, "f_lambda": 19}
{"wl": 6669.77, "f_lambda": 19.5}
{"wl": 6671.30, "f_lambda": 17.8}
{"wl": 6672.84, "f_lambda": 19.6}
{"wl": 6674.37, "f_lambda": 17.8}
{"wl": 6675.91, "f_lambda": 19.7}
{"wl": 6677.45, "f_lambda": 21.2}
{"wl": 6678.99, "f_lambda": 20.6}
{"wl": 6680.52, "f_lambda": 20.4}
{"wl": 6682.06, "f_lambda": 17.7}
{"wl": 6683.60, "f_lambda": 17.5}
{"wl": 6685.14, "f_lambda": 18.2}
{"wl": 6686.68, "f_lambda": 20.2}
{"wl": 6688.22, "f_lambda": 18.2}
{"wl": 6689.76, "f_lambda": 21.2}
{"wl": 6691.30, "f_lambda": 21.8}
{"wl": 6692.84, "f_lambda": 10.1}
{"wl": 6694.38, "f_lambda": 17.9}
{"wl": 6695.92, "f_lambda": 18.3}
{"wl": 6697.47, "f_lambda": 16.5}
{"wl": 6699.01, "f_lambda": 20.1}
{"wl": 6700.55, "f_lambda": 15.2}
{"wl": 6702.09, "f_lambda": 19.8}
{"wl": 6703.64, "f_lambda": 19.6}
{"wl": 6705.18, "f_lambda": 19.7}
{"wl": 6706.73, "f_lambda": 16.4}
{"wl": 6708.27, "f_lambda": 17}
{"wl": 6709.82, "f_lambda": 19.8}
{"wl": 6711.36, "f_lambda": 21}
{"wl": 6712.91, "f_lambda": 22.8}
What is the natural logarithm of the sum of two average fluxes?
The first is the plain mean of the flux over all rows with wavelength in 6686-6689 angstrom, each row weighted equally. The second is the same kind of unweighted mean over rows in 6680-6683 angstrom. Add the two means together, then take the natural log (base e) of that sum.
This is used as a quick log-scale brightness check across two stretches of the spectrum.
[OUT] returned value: 3.64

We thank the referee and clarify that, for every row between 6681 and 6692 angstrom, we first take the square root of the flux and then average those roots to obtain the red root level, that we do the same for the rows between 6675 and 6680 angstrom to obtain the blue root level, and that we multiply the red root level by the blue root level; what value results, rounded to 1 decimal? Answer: 19.8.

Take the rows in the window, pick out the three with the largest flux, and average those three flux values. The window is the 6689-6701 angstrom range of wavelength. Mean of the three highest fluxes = 21.0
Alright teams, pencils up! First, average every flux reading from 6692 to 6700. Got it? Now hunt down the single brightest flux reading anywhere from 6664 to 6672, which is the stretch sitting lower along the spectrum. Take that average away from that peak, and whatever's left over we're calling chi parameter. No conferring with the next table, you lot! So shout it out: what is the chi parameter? 3.3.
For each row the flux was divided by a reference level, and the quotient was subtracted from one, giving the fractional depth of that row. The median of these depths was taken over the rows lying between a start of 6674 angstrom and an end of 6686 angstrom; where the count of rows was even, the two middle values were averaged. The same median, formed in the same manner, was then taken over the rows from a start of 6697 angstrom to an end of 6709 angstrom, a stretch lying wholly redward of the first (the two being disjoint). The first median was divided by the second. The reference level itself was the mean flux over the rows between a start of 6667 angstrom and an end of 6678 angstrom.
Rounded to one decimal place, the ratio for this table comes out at 0.3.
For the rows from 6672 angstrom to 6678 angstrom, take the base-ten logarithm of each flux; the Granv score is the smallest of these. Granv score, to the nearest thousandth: 1.250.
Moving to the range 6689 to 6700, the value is 1.004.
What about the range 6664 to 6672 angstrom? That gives 1.225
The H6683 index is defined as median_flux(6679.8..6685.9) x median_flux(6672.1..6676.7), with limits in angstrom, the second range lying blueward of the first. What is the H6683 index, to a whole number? 352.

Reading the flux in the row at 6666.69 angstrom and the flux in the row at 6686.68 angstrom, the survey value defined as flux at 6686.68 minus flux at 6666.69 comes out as 0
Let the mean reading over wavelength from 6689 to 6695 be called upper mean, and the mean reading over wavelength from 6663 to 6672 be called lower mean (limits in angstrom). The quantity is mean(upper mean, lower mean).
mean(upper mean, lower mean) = 18.2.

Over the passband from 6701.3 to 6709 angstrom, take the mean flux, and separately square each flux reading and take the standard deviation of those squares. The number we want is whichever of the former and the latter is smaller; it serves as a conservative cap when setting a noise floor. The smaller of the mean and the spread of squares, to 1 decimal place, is 18.5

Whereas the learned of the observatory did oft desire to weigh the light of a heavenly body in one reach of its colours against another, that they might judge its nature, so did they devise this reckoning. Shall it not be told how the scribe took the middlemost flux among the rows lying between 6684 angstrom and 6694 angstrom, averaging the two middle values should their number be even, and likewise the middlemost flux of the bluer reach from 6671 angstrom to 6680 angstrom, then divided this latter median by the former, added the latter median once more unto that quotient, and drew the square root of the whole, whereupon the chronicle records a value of 4.547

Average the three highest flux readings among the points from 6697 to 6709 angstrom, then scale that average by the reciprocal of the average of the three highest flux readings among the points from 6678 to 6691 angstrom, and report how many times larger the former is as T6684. 0.96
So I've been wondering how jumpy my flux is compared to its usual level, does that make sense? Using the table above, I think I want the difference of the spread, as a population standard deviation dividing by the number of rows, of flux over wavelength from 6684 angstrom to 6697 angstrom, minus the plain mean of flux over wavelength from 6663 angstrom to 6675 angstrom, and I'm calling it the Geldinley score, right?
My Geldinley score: -15.3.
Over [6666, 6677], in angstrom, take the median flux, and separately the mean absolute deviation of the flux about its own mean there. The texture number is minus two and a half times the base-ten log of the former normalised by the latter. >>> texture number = -3.58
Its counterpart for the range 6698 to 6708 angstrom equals -2.61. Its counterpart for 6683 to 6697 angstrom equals -2.40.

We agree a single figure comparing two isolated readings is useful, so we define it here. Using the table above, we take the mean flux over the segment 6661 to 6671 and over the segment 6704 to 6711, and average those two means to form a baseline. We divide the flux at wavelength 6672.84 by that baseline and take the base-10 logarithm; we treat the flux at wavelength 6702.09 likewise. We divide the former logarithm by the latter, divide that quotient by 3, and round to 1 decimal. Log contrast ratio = 0.3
